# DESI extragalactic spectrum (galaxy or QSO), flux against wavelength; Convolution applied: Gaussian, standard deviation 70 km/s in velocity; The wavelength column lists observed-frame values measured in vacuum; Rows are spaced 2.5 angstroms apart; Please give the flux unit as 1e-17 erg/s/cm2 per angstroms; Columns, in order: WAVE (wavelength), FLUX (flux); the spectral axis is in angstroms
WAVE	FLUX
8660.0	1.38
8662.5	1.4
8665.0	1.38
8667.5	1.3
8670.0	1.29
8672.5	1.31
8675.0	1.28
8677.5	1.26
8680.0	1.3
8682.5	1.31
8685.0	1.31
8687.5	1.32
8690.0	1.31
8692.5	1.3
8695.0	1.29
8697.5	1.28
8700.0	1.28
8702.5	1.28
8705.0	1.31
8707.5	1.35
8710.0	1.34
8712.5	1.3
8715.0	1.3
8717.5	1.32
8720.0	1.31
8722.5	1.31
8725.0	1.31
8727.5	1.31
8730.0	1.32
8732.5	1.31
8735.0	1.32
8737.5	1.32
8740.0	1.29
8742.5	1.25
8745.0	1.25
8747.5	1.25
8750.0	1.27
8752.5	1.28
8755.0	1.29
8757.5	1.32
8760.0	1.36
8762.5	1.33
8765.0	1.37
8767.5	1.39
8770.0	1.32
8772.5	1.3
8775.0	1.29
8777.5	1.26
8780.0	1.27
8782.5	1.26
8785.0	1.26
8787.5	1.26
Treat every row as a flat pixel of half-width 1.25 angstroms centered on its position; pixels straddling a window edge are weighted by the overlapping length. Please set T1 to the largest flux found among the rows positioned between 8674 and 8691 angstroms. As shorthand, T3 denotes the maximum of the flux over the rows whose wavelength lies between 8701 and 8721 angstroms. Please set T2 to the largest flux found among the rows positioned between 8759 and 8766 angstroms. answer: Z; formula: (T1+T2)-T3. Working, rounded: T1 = 1.32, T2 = 1.37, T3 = 1.35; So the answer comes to 1.34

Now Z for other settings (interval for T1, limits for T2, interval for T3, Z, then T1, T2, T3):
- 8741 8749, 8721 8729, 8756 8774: 1.17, 1.25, 1.31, 1.39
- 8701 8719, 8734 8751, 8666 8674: 1.36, 1.35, 1.32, 1.31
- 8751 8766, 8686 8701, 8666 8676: 1.38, 1.37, 1.32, 1.31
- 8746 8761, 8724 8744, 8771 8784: 1.38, 1.36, 1.32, 1.3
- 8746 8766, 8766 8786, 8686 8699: 1.44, 1.37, 1.39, 1.32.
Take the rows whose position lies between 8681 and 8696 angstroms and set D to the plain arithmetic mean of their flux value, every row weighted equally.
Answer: 1.31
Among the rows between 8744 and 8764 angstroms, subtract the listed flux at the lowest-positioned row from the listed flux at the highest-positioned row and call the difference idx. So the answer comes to 0.080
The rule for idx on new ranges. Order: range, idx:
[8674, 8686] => 0.030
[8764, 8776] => -0.080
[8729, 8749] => -0.070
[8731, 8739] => 0.010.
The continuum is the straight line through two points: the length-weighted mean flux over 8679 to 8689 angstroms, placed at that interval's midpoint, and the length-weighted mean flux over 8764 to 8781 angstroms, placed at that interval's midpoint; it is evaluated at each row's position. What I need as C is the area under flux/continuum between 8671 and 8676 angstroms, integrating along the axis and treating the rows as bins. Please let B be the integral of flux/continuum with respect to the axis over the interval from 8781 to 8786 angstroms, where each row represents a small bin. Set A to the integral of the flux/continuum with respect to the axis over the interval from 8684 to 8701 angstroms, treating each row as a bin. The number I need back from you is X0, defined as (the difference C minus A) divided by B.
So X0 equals -2.5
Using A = 16.8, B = 4.8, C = 4.9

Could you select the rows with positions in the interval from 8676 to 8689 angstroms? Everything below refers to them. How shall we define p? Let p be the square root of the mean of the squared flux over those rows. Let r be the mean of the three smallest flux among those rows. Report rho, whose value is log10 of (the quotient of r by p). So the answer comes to -0.0034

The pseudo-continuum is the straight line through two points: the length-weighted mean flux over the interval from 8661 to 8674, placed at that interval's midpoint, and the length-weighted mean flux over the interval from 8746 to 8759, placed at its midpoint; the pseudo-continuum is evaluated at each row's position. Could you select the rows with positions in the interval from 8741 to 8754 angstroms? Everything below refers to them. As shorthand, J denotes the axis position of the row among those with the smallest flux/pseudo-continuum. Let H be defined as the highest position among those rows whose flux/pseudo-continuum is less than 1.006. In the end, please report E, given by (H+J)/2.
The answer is 8747.5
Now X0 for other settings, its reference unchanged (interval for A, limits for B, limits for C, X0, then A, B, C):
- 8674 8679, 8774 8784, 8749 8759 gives 0.5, 4.9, 9.7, 9.8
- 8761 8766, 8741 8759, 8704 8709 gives 0.0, 5.1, 17.5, 5.1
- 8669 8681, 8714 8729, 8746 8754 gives -0.3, 11.8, 15.0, 7.7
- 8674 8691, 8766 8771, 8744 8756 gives -1.0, 16.9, 5.2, 11.6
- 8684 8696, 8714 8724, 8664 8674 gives -0.2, 12.0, 10.0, 10.1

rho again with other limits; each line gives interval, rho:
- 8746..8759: -0.0053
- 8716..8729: -0.0007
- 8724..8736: -0.0013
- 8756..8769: -0.0057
